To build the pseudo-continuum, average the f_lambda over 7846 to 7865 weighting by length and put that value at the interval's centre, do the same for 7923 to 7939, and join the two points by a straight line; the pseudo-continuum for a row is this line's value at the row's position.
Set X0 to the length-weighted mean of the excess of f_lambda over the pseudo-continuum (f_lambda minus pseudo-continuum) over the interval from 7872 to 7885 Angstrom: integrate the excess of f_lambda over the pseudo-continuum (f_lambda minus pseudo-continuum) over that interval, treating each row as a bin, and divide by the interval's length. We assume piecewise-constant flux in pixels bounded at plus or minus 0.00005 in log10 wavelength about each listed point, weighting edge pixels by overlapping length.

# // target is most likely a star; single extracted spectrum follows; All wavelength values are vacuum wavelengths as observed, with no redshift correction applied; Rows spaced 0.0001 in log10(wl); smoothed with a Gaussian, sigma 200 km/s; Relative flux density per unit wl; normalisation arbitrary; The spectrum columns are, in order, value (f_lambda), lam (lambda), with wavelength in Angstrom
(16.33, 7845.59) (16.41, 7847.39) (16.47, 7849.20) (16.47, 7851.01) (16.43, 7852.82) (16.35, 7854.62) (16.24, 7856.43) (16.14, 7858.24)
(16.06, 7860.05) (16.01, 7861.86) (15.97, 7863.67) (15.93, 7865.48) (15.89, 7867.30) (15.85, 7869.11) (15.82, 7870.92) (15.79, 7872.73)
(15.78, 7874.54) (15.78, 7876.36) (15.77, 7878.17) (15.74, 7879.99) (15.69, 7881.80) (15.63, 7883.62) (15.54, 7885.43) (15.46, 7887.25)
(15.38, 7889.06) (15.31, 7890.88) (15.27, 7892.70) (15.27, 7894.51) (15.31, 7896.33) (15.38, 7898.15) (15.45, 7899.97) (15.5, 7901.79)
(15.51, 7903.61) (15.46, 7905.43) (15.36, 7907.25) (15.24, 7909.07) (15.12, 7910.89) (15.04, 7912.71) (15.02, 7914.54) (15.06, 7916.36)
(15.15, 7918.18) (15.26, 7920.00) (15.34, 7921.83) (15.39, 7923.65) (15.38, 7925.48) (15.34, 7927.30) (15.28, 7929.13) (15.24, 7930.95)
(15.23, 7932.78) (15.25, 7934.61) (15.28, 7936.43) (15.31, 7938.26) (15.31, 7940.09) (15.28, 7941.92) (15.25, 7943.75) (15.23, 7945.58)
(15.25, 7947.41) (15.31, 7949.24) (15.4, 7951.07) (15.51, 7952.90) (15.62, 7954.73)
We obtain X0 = -0.23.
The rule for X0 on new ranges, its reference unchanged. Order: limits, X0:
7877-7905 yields -0.32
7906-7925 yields -0.29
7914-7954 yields 0.02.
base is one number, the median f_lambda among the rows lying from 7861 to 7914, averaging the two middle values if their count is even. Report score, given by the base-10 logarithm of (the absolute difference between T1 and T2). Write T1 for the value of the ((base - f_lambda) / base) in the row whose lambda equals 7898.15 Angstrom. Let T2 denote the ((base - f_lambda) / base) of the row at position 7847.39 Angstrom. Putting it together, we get -1.2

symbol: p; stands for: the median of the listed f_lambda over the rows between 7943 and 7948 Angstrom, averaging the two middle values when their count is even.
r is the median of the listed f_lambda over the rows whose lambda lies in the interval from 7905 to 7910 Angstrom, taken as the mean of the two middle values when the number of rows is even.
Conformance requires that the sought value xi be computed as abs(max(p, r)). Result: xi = 15.4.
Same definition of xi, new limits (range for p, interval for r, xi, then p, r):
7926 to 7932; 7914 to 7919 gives 15.3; 15.28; 15.1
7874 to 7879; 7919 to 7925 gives 15.8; 15.78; 15.3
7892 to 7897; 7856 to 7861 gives 16.1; 15.27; 16.1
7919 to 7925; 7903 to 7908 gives 15.5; 15.34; 15.5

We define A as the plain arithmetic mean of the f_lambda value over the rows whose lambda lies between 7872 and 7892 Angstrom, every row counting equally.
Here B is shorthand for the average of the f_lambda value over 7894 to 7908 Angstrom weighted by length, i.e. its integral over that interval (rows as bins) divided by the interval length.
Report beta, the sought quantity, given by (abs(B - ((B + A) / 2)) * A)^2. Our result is 3.0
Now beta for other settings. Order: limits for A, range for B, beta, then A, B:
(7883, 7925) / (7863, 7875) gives 17.1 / 15.3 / 15.86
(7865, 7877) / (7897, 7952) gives 18.8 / 15.8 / 15.29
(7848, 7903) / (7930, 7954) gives 14.9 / 15.8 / 15.30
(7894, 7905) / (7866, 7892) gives 4.2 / 15.4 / 15.67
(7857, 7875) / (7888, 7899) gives 22.6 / 15.9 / 15.33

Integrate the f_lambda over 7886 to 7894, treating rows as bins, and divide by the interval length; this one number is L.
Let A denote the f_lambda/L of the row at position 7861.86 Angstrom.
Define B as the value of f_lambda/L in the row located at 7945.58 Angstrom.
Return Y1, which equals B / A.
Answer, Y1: 0.95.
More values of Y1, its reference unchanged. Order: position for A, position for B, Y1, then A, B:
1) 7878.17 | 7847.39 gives 1.04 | 1.026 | 1.07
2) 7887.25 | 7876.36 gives 1.02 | 1.006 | 1.03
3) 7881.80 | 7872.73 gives 1.01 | 1.021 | 1.03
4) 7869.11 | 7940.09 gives 0.97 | 1.032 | 1.00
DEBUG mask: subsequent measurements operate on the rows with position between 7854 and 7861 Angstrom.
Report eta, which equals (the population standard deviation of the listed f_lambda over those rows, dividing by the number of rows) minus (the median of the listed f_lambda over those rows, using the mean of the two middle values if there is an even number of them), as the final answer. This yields -16.1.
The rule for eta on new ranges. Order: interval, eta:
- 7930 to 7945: -15.2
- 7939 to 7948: -15.2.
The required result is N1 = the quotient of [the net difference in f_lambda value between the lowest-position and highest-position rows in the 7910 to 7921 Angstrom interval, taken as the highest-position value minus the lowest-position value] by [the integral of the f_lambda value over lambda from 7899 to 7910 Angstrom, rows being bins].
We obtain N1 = 0.0008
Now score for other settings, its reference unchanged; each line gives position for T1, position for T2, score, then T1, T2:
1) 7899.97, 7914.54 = -1.6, 0.004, 0.03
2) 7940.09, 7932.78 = -2.3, 0.013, 0.02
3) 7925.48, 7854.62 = -1.2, 0.008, -0.05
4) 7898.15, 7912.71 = -1.7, 0.008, 0.03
